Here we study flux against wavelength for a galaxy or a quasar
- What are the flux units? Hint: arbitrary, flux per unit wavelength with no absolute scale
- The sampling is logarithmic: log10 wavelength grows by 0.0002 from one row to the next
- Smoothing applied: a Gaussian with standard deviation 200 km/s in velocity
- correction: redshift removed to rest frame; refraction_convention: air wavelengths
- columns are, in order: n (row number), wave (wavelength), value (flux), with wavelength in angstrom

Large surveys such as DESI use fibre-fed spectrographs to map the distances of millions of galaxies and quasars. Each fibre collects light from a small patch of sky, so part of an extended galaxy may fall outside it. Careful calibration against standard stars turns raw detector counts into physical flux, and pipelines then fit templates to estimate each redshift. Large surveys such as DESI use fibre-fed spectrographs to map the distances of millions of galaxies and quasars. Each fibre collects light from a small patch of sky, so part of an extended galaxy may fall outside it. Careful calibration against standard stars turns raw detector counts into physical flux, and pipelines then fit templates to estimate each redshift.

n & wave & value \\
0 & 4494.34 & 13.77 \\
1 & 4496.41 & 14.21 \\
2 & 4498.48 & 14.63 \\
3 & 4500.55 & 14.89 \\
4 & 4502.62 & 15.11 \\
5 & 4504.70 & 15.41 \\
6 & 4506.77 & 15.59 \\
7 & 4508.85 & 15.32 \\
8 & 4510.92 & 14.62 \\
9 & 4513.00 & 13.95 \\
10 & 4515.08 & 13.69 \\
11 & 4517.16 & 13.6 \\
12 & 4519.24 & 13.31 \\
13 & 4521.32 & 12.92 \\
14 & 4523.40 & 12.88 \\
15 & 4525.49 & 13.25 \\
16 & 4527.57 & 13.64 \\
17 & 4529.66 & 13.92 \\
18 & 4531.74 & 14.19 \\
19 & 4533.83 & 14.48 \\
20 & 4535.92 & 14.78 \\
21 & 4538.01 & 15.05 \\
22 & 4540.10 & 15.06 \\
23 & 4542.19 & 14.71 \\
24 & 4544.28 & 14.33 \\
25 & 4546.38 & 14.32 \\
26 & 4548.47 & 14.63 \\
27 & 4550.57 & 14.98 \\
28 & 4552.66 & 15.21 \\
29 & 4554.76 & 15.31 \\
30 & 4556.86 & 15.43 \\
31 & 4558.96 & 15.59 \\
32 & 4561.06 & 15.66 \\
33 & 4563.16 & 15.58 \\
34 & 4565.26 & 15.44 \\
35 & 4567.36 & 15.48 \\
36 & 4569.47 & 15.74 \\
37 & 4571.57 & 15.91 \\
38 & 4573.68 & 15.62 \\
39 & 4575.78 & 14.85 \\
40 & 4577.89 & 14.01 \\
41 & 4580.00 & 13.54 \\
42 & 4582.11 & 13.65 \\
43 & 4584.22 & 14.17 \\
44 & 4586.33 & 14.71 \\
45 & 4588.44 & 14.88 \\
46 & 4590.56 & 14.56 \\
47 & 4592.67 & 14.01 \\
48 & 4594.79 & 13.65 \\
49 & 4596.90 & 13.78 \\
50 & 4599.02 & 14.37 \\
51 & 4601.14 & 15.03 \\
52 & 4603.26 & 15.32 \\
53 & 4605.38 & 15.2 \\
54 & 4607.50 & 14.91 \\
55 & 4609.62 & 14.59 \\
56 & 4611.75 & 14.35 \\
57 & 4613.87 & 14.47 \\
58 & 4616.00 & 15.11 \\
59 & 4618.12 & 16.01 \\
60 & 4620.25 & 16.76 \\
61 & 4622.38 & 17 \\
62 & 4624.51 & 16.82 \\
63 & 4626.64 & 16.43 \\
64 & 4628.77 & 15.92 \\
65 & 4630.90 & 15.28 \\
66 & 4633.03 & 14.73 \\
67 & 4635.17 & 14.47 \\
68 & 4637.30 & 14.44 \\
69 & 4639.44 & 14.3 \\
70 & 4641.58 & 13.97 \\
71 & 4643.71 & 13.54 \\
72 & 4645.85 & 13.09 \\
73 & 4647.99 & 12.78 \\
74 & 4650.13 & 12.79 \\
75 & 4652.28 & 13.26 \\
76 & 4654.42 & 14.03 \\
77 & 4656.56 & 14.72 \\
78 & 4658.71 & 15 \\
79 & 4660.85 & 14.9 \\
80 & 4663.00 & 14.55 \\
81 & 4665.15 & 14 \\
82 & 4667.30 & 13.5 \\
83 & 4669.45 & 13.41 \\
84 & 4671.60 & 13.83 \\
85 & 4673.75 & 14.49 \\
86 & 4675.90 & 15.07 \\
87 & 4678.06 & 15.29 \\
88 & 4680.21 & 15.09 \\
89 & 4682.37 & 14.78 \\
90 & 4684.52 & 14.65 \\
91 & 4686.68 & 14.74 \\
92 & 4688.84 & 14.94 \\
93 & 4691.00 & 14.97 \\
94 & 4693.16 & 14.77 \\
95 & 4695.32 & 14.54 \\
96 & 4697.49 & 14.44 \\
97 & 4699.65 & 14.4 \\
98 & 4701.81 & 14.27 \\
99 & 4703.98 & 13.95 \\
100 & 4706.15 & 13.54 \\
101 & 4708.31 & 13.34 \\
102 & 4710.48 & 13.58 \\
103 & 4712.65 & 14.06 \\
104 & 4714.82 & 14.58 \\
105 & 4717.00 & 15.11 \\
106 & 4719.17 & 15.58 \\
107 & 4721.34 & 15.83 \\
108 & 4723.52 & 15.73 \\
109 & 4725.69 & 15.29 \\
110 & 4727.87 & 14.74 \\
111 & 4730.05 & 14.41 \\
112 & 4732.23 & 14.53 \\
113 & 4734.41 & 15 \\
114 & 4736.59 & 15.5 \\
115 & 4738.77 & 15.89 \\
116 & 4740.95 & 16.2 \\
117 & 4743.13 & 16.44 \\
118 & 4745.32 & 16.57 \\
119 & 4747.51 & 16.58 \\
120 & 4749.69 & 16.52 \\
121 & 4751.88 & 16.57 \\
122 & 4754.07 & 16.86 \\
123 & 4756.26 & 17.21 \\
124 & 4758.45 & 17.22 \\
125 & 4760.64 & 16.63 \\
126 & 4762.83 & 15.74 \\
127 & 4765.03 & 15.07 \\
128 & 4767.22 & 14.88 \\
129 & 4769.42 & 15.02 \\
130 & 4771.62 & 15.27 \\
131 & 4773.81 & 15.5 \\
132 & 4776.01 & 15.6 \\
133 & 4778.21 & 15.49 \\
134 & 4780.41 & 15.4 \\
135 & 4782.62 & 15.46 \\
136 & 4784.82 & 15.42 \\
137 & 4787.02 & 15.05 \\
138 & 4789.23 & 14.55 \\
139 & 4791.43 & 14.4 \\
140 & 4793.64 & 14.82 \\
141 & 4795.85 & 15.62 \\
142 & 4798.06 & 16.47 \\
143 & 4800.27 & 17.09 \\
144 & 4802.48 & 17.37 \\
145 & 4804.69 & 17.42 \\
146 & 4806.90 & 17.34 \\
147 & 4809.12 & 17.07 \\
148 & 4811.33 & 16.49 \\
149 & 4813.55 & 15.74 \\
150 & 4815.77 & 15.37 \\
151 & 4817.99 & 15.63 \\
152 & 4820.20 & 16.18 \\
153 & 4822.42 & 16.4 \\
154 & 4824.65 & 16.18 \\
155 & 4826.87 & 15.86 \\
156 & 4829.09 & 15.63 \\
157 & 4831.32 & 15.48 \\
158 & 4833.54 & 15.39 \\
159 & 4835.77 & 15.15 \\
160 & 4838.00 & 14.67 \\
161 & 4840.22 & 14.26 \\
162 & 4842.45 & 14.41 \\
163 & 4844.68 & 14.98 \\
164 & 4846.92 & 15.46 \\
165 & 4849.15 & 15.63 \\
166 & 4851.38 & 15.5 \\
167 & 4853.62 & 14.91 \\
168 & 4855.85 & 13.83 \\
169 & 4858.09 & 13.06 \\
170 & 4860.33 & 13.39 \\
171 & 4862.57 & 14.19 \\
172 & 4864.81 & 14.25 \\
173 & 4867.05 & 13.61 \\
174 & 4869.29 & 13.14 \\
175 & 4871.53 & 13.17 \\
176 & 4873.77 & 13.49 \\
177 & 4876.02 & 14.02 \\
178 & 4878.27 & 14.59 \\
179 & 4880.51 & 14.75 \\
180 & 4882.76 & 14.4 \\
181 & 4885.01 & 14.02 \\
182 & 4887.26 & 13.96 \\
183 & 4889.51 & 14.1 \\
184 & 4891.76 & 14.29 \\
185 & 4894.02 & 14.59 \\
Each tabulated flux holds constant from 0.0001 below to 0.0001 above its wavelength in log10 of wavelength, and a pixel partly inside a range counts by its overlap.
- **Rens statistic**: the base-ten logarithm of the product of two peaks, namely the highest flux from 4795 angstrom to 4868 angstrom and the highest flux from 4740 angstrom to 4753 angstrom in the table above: 2.46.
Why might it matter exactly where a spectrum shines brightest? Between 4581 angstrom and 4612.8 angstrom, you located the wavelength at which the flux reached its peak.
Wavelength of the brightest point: 4603.26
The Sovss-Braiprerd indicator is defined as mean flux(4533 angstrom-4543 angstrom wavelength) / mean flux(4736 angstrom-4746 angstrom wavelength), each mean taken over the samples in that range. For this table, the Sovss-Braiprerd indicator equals 0.919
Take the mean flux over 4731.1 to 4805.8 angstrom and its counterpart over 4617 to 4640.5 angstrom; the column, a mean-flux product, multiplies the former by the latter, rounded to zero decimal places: 248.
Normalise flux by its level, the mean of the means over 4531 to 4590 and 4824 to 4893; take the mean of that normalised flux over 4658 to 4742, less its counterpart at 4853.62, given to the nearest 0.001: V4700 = -0.016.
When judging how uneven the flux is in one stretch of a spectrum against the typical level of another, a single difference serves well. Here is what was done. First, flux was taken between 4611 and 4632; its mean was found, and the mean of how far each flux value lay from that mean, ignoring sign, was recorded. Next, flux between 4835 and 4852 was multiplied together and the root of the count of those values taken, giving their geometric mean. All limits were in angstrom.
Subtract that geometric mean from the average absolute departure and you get -14.2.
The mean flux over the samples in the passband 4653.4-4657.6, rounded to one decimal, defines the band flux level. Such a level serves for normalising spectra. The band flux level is 14.4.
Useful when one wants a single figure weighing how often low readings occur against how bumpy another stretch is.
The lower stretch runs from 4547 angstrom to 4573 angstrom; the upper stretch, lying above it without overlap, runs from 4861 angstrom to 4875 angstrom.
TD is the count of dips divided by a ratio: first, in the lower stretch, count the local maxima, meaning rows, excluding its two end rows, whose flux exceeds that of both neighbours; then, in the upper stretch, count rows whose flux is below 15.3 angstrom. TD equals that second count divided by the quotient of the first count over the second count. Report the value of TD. 36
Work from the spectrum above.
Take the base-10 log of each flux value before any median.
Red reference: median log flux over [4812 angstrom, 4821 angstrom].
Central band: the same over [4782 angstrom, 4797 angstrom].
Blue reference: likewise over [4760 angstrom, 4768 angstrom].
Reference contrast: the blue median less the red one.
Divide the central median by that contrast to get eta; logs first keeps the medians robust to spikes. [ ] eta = -149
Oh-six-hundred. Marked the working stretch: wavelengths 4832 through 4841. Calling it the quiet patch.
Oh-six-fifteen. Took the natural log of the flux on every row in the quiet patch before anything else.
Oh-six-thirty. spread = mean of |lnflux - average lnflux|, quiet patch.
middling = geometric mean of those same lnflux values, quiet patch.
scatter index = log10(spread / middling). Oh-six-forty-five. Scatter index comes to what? -2.00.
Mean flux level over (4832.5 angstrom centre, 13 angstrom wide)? 15.36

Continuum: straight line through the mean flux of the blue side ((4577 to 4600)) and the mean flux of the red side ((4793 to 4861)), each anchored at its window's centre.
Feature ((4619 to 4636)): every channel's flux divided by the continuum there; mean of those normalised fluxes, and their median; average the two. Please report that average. 1.118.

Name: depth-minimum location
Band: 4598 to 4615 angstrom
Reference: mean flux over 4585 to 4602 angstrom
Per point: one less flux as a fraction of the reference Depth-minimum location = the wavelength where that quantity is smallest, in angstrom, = 4603.26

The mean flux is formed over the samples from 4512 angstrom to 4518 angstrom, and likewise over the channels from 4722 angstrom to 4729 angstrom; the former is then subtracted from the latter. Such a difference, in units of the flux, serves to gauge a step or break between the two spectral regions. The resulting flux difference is 1.5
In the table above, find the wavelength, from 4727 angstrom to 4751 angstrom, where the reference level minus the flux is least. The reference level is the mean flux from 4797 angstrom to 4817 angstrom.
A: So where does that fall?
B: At 4747.51 angstrom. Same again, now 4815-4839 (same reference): 4822.42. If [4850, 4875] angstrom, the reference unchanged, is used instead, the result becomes 4851.38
